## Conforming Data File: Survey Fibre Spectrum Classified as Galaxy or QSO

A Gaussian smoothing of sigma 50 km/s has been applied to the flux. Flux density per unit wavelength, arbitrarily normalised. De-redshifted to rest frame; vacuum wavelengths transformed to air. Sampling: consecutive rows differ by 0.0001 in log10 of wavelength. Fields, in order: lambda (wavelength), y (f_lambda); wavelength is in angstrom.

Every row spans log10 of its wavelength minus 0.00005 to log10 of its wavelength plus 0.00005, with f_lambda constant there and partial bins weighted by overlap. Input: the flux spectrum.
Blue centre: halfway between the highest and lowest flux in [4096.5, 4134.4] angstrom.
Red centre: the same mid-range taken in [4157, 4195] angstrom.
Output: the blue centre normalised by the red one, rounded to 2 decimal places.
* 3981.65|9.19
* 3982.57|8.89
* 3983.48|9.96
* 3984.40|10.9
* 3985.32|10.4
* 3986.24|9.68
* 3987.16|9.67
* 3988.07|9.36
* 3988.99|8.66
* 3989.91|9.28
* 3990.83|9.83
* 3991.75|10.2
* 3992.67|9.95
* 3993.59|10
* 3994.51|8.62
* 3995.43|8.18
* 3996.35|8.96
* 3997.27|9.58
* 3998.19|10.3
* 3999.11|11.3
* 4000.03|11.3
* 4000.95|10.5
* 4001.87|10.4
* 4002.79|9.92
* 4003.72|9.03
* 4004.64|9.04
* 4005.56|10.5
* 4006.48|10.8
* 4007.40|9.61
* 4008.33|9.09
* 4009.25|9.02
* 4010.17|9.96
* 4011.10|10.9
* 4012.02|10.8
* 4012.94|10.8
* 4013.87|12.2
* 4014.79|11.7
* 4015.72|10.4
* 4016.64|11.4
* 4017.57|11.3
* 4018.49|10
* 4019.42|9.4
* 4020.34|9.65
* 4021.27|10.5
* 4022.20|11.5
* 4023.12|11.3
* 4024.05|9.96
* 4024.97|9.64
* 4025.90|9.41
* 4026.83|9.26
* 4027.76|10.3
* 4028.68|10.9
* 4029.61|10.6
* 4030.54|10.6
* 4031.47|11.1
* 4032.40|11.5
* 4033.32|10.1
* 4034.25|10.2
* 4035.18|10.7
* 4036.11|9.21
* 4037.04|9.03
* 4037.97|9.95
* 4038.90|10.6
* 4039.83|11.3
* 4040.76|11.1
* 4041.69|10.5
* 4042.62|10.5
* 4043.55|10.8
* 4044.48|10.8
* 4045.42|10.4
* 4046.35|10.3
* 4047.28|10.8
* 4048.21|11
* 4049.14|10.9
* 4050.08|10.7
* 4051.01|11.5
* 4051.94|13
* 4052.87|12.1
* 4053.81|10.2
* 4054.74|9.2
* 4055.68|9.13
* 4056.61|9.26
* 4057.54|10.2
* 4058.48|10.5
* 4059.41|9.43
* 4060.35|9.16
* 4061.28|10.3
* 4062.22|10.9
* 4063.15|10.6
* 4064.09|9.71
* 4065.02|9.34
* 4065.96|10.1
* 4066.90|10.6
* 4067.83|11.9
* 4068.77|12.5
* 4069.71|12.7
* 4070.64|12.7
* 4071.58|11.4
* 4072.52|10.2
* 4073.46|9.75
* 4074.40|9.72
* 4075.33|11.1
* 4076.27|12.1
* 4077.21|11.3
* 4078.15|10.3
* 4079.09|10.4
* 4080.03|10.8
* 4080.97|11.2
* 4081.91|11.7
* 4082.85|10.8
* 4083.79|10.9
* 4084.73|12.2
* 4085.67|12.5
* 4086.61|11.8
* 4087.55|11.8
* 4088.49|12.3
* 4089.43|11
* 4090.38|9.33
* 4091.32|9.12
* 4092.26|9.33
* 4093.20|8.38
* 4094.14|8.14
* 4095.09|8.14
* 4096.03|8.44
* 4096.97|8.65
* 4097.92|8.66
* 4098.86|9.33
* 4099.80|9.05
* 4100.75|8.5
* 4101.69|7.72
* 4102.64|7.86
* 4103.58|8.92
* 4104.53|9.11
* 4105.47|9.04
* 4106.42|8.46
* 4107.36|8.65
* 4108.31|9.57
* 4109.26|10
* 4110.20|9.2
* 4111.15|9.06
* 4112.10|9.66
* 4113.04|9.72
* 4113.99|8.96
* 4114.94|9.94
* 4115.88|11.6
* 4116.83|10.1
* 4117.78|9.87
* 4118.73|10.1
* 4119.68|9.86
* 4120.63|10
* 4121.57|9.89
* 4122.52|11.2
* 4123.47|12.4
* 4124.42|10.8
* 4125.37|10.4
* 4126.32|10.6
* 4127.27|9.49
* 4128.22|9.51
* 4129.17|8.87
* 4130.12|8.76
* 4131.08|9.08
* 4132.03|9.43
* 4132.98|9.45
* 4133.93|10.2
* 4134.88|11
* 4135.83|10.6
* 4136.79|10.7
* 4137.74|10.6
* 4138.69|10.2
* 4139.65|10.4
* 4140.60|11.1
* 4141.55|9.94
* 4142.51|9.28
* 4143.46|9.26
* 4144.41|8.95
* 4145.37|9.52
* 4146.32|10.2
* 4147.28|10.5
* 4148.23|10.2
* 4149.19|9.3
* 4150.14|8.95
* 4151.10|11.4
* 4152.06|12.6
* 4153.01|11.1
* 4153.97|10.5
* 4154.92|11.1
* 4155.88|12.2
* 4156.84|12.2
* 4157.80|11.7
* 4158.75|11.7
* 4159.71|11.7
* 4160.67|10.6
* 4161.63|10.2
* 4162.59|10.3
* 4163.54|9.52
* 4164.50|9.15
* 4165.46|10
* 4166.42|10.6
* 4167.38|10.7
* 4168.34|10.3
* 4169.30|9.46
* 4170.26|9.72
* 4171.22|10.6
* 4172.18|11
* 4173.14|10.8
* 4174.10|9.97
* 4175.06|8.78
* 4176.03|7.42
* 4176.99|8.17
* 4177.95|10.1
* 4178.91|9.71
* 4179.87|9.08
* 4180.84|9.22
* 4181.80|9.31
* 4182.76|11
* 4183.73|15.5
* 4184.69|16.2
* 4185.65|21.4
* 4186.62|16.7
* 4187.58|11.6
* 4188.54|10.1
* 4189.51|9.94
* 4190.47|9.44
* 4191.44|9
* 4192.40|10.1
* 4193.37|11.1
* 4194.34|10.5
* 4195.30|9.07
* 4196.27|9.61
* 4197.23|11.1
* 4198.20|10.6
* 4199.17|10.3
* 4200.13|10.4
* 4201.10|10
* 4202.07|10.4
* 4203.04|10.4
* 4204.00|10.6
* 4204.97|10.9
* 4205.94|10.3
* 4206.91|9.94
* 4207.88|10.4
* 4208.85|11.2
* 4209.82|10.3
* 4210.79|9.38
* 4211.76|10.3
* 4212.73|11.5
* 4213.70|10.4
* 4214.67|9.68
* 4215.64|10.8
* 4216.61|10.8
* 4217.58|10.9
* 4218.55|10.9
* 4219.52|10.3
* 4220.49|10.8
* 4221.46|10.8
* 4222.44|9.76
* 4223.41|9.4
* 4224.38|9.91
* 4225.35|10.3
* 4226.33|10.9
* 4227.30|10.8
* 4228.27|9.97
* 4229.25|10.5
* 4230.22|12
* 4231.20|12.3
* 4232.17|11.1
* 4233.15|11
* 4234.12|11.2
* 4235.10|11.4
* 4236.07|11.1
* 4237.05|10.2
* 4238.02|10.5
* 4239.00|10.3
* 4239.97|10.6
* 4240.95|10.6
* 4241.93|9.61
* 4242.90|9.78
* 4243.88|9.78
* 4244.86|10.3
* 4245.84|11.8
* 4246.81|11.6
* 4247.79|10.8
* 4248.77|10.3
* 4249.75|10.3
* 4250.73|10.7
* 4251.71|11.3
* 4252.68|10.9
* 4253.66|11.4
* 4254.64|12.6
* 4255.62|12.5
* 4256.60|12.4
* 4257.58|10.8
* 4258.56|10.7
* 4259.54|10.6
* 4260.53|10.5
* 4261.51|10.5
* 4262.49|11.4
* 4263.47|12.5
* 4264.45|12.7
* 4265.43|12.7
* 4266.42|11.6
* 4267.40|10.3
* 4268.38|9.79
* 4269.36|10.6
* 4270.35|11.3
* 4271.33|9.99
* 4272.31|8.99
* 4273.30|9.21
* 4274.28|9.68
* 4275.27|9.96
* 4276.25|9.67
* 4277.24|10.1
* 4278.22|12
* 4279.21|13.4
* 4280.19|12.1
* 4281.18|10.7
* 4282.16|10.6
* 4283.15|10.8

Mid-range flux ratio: 0.70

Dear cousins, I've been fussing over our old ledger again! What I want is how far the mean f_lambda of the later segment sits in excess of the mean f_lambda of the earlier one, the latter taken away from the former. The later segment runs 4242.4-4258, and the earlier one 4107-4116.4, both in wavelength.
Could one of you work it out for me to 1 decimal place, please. 1.4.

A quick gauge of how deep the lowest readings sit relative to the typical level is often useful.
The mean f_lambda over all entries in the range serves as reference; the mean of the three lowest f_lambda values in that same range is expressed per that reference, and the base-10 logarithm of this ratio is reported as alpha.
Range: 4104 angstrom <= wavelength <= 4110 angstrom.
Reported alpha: -0.021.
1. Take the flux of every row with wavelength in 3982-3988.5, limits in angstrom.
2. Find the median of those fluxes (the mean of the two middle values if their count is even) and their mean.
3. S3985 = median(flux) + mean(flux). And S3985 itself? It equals 19.5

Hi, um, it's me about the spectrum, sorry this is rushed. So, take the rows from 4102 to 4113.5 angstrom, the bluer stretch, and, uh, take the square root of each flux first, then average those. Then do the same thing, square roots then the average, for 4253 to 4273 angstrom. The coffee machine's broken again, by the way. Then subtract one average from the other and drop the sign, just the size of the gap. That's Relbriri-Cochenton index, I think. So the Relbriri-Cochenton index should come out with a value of 0.33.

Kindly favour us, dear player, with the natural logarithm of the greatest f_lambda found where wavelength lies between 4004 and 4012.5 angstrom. 2.39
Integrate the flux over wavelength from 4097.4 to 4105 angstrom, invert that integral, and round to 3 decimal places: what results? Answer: 0.015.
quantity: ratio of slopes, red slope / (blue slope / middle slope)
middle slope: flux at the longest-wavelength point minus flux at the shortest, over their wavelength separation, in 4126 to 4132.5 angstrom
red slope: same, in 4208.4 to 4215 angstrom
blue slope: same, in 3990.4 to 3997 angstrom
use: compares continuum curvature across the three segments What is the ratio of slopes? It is -0.34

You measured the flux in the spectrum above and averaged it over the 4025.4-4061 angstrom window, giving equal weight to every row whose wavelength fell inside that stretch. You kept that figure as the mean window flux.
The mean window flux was 10.4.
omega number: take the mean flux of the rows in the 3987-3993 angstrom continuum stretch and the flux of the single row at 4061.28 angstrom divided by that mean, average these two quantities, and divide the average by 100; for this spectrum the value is 0.053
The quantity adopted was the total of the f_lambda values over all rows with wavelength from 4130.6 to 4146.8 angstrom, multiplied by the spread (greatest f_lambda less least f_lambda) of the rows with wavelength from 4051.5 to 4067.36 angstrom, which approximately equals 658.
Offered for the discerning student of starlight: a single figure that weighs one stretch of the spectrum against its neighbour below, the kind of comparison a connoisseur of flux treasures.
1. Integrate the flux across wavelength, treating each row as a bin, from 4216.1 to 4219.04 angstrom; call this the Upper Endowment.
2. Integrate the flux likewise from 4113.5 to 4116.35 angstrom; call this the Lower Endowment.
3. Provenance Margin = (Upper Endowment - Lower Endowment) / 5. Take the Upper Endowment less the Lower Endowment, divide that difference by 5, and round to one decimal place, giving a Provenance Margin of 0.6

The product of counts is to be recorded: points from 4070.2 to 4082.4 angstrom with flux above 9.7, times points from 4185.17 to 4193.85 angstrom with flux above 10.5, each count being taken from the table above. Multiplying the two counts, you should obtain 52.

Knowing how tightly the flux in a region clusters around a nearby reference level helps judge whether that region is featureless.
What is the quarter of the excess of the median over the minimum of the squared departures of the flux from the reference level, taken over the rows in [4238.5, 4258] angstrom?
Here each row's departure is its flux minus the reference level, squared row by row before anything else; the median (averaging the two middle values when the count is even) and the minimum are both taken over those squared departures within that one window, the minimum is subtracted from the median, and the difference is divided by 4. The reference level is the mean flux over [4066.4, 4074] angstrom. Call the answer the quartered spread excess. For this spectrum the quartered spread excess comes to 0.20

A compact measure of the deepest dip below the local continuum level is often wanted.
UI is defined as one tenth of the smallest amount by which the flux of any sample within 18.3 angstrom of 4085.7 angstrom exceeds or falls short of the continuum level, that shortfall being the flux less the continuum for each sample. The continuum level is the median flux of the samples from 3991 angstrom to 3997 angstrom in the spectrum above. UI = -0.17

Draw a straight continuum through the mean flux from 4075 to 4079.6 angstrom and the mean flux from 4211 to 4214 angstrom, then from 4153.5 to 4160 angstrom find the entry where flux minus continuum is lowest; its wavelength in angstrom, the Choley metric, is 4153.97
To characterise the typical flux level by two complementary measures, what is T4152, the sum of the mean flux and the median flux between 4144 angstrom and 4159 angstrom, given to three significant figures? 21.6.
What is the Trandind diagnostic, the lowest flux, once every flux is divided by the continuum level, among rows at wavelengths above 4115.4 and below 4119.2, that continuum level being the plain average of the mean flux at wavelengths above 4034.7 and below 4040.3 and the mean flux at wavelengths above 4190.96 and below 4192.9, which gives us 1.00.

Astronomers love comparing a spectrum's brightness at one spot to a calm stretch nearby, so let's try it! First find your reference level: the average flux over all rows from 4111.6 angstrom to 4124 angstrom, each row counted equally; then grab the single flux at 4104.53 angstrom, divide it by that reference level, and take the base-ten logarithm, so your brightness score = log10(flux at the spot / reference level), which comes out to -0.05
